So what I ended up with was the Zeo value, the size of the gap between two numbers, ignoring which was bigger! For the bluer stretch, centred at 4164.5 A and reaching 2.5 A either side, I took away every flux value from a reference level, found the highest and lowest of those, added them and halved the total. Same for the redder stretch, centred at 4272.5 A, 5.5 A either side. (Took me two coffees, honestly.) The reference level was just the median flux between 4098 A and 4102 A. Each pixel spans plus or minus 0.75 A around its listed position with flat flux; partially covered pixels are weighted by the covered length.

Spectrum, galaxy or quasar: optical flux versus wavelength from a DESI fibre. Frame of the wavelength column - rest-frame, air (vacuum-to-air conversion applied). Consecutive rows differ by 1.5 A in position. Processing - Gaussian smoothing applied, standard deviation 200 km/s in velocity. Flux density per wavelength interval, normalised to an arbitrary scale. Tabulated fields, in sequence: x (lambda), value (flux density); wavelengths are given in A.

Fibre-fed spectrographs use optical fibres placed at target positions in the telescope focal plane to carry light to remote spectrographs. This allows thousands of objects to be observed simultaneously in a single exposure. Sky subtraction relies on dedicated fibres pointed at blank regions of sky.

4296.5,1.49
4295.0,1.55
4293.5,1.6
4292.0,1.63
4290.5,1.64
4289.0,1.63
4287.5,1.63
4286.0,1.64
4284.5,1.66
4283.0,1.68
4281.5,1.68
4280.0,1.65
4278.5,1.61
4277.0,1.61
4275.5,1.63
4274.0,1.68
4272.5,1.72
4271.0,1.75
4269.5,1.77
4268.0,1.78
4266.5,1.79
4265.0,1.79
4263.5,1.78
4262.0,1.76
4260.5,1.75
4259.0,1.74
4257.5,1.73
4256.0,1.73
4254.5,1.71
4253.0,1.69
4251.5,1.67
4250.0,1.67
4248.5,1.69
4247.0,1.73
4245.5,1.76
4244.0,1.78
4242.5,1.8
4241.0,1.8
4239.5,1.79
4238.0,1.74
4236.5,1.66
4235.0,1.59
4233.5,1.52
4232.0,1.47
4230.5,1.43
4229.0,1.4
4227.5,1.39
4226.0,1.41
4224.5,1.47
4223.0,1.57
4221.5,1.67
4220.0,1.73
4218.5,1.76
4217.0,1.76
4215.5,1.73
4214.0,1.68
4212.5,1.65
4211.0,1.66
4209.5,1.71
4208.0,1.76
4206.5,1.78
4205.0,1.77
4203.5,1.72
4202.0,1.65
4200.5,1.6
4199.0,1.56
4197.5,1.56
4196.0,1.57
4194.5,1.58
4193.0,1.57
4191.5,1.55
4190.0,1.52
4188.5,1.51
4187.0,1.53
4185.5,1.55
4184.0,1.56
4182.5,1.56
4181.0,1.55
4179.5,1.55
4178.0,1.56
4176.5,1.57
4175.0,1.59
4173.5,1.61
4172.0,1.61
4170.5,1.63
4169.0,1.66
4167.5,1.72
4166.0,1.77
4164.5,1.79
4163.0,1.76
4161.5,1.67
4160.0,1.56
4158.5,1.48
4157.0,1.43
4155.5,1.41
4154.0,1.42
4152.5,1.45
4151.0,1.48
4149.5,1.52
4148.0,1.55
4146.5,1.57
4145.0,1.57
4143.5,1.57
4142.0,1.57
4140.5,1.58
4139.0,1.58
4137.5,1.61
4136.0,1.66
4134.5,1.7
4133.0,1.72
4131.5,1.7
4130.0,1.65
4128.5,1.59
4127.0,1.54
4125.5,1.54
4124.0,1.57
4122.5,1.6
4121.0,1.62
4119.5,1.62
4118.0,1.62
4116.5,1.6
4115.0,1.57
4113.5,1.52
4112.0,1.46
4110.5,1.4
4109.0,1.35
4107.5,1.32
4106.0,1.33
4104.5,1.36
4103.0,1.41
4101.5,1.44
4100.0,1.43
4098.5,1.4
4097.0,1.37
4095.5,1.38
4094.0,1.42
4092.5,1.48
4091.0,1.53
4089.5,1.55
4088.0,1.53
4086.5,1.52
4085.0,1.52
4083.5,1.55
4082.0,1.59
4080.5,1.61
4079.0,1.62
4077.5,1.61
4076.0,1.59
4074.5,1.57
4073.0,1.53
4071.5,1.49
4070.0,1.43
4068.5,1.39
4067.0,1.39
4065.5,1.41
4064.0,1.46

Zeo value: 0.08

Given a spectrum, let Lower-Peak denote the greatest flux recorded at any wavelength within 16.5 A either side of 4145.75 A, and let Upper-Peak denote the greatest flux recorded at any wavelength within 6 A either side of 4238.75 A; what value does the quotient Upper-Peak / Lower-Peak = 1.05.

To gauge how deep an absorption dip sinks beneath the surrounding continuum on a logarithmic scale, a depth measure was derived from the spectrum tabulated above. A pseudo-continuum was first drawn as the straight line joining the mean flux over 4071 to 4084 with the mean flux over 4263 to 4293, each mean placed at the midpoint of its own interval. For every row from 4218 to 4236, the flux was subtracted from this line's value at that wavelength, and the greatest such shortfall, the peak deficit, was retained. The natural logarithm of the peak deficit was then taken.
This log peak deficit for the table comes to -1.3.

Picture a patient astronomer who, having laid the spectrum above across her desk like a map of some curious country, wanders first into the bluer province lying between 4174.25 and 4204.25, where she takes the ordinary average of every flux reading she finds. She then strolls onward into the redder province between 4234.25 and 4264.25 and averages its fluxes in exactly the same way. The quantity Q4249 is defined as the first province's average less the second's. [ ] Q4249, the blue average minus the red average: -0.16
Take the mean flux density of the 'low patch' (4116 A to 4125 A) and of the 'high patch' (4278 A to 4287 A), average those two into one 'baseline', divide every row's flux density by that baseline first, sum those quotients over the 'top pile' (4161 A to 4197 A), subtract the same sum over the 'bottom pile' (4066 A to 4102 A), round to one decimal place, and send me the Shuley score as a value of 1.6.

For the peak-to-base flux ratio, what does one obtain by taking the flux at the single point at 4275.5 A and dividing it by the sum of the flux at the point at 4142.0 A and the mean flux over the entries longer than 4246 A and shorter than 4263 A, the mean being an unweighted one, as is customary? 0.50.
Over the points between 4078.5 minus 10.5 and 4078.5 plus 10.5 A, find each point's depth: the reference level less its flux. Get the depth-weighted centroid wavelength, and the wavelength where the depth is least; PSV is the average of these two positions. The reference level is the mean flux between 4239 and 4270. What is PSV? 4078.2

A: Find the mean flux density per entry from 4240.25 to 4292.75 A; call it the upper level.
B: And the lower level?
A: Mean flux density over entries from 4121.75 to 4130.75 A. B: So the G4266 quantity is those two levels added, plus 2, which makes 5.289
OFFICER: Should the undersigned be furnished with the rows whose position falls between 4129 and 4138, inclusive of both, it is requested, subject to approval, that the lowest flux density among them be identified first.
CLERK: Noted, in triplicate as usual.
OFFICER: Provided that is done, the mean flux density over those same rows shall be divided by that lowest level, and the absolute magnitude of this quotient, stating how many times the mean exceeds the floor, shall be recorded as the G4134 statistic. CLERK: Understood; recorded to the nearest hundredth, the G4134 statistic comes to 1.04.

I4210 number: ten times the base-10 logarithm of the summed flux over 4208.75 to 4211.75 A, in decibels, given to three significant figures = 5.28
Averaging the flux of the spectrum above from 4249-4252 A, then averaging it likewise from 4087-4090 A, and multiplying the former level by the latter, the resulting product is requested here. 2.57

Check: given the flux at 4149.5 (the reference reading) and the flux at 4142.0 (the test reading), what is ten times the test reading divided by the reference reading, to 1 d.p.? 10.3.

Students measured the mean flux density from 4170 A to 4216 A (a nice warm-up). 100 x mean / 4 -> 40.3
